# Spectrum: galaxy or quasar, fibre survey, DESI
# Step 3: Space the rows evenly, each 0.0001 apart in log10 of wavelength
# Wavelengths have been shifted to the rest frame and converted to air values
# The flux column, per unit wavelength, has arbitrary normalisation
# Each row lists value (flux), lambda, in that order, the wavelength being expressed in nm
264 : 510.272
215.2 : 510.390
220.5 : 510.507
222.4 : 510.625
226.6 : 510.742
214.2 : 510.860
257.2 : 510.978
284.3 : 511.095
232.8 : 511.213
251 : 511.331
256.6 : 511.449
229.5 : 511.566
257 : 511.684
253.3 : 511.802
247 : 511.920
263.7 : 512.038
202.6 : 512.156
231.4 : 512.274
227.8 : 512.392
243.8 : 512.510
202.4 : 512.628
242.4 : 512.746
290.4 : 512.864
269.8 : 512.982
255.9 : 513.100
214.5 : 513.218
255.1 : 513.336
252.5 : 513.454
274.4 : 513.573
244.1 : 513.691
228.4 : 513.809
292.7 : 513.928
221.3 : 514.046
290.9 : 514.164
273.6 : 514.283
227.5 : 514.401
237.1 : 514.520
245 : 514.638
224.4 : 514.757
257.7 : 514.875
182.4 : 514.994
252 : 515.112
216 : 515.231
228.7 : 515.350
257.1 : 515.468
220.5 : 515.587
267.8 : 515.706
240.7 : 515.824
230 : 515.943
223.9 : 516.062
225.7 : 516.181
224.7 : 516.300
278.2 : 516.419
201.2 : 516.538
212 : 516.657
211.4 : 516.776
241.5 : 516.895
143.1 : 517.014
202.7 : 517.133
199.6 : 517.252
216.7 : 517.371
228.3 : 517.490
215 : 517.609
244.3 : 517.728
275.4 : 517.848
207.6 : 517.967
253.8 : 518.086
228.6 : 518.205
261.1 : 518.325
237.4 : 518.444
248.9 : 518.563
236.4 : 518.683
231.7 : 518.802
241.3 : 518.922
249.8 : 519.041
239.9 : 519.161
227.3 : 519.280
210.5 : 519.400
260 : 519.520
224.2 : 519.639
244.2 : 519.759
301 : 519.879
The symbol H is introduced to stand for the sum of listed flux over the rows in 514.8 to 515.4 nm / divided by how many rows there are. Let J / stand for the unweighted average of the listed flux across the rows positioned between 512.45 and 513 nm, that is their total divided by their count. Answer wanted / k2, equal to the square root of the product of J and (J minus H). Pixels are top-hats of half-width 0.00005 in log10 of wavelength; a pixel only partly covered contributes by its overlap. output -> 75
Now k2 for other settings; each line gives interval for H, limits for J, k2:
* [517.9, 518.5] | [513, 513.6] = 57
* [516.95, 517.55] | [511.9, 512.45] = 92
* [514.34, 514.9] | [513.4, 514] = 72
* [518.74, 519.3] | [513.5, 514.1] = 60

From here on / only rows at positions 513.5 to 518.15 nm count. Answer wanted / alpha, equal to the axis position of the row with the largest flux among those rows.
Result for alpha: 513.928 nm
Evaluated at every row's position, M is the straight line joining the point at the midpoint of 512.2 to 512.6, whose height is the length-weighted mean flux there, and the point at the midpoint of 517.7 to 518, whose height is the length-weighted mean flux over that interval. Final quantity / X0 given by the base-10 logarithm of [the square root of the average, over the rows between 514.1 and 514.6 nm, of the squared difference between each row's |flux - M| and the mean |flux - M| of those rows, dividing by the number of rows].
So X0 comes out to 1.35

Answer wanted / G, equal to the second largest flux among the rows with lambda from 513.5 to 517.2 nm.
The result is 290.9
